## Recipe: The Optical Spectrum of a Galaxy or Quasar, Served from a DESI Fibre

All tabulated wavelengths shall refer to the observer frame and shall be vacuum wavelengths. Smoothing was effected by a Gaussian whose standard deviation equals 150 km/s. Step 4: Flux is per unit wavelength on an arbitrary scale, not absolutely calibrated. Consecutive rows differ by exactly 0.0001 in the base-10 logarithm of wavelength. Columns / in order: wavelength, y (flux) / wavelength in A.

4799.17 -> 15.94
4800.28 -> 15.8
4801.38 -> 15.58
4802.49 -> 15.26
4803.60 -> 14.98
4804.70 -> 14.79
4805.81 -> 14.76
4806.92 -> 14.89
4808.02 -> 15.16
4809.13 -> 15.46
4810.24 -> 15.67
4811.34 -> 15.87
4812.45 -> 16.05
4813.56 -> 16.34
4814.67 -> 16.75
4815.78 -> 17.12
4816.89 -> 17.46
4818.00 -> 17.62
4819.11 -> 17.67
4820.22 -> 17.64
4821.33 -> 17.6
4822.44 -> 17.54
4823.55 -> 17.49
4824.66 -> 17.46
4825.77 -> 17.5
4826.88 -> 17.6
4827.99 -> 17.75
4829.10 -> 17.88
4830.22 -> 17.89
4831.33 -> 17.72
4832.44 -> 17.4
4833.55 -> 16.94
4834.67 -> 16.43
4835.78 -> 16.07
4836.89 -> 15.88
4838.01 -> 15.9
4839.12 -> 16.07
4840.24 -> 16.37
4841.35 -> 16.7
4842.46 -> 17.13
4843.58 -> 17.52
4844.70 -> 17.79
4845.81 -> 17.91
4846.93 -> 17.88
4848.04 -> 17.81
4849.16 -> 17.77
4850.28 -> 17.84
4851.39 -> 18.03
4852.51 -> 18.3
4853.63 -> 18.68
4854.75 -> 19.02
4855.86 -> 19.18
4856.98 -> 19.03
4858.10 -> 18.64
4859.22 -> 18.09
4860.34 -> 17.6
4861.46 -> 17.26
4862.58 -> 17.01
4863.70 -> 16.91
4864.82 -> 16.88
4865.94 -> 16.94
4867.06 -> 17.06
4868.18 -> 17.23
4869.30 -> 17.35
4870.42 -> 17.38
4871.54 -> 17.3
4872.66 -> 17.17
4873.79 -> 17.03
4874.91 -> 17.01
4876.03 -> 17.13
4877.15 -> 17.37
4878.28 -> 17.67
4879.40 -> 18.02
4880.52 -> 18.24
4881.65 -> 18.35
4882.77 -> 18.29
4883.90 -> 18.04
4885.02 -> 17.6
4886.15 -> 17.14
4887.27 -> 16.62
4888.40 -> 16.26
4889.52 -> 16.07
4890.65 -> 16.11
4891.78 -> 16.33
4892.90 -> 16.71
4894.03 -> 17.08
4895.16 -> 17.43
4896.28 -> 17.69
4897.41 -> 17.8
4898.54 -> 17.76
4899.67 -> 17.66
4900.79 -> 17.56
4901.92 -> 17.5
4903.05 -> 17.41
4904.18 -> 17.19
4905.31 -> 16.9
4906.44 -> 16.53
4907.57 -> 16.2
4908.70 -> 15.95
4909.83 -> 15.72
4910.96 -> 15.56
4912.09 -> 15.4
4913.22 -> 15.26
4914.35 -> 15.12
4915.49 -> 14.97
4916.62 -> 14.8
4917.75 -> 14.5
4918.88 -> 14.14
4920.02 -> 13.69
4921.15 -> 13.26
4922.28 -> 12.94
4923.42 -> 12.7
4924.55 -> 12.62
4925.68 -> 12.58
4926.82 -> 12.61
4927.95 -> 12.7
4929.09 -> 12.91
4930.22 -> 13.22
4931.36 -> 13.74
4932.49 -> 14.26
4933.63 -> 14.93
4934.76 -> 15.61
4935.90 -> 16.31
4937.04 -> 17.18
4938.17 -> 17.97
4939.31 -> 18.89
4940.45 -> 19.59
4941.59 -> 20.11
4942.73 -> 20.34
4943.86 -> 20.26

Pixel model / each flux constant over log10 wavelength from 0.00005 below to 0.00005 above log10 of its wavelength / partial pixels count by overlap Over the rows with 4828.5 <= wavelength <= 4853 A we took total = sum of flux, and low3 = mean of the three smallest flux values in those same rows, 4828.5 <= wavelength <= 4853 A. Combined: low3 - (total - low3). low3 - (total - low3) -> -347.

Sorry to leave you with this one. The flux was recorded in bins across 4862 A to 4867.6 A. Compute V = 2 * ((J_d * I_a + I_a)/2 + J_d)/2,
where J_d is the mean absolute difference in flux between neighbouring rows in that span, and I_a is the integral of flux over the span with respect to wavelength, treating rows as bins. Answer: 51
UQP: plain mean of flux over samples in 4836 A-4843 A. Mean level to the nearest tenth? 16.3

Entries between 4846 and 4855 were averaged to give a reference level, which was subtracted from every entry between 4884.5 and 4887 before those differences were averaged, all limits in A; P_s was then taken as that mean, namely -0.8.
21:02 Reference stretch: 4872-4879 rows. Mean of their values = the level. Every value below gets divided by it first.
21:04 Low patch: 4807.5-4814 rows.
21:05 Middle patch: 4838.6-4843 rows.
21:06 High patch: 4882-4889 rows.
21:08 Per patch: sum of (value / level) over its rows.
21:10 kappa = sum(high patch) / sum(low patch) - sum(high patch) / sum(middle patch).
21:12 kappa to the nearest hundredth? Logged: -0.47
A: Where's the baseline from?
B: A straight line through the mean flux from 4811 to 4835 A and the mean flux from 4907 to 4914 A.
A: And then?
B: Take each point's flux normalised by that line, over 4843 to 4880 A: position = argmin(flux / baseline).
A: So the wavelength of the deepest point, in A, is 4864.82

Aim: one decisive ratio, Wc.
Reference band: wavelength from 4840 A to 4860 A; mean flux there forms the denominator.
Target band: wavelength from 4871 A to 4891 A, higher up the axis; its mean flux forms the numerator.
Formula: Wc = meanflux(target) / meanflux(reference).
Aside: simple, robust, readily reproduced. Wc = 0.96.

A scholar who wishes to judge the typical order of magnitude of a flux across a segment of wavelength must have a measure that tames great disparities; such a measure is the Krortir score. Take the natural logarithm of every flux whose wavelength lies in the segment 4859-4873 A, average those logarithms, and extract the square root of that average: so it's 1.687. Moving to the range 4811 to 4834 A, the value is 1.688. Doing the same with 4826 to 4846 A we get 1.684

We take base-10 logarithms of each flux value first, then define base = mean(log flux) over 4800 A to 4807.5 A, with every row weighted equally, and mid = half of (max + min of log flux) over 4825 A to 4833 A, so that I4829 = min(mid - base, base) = 0.07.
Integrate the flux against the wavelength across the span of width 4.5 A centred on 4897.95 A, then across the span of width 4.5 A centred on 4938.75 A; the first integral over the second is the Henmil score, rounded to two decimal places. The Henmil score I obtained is 0.96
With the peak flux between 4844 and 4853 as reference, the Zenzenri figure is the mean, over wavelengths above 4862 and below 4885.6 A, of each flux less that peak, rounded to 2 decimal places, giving -0.87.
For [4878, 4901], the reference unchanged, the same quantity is -0.95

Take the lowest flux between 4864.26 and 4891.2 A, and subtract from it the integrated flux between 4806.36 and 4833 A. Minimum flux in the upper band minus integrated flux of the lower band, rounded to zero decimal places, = -436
